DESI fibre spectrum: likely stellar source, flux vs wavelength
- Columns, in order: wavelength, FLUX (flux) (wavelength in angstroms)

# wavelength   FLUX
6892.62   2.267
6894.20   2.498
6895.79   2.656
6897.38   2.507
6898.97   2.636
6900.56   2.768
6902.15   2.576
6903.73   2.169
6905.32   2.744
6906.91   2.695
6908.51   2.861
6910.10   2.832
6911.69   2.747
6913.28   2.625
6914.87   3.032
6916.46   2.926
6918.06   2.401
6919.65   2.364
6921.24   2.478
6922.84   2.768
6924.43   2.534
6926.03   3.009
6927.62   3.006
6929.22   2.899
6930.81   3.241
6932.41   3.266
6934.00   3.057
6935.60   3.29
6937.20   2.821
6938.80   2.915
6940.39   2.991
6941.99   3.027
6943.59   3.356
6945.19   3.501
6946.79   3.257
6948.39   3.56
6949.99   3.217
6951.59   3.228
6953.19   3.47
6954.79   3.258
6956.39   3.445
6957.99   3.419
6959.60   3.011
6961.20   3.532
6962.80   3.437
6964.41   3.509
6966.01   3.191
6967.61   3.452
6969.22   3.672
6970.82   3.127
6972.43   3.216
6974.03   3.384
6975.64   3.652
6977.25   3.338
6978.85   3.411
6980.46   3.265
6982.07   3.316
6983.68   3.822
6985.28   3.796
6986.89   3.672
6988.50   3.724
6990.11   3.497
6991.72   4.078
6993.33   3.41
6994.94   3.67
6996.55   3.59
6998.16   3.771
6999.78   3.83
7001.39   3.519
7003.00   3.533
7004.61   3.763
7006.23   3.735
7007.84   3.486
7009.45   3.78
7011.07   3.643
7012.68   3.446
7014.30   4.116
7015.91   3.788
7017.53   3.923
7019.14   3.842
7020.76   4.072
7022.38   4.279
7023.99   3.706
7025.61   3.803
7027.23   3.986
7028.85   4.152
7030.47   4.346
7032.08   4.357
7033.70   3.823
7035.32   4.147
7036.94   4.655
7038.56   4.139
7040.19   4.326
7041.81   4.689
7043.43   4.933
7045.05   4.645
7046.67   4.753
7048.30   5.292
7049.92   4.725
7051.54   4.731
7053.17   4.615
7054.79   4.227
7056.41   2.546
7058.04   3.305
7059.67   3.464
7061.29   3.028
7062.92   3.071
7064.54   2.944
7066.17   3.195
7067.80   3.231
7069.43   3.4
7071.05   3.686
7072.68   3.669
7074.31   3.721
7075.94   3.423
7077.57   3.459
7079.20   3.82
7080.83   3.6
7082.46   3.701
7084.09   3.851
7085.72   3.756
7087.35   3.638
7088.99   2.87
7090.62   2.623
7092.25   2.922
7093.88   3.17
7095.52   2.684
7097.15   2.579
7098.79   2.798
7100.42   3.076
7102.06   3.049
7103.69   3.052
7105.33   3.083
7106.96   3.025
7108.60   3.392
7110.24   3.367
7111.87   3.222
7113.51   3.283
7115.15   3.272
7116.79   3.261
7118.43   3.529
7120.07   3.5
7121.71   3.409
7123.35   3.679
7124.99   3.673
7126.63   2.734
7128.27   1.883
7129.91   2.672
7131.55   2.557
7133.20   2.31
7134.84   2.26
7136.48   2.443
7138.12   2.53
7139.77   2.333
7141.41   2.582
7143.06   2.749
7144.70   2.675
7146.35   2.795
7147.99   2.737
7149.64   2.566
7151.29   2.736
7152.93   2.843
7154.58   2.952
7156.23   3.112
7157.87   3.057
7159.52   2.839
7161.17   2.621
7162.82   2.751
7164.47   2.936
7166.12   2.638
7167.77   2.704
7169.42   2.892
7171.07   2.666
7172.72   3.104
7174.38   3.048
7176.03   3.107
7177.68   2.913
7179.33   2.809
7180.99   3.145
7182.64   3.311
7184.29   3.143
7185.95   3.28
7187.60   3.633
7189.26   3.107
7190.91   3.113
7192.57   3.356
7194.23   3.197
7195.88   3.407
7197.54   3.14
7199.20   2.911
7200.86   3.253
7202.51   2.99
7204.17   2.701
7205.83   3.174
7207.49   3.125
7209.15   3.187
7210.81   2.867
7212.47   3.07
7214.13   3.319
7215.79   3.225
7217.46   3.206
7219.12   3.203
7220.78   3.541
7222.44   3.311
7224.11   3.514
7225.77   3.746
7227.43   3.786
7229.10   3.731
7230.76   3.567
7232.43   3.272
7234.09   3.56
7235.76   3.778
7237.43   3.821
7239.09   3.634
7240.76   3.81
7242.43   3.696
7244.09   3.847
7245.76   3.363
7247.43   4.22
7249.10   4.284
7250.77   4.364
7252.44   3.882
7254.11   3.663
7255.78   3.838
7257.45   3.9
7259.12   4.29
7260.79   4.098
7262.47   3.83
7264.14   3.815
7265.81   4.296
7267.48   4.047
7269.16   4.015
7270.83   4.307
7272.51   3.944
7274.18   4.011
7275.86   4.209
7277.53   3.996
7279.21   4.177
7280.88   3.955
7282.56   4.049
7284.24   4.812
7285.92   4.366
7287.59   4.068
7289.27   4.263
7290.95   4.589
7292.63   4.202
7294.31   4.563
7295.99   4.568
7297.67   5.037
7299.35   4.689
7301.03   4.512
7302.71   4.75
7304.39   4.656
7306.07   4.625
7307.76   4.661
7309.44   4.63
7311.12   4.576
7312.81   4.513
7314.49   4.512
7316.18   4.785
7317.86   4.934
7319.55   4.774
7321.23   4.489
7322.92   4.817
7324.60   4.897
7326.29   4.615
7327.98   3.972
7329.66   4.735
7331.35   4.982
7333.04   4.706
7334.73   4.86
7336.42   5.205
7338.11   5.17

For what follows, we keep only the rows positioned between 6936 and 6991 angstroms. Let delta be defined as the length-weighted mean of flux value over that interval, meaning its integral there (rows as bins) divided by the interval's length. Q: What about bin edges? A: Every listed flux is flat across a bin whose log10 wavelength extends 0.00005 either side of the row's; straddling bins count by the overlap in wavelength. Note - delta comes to 3.37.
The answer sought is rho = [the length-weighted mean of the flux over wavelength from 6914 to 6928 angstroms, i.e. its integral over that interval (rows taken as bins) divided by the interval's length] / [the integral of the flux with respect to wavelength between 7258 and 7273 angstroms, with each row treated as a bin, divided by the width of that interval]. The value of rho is 0.67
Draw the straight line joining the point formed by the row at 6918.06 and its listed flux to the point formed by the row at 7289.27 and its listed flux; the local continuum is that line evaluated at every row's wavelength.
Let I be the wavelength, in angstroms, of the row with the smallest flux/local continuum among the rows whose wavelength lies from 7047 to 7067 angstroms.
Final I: 7056.41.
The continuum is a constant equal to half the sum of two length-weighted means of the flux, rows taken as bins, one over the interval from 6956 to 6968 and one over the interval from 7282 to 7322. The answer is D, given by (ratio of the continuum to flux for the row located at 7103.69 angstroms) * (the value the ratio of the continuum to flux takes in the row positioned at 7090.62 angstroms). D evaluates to 2.0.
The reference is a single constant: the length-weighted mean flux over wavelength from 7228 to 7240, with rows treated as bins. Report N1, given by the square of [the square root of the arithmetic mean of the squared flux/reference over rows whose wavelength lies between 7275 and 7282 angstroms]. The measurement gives 1.3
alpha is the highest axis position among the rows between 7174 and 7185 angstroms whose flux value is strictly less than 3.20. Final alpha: 7184.29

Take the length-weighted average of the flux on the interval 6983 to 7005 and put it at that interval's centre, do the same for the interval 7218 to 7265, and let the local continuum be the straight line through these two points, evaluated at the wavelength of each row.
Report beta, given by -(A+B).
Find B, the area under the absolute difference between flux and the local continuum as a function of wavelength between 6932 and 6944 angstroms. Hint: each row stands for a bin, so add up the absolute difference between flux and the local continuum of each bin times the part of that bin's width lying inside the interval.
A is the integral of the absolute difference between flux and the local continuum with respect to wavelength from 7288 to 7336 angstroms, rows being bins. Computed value -48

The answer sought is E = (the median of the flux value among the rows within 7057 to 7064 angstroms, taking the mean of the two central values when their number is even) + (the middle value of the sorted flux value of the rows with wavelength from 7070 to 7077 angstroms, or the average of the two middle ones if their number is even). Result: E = 6.9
